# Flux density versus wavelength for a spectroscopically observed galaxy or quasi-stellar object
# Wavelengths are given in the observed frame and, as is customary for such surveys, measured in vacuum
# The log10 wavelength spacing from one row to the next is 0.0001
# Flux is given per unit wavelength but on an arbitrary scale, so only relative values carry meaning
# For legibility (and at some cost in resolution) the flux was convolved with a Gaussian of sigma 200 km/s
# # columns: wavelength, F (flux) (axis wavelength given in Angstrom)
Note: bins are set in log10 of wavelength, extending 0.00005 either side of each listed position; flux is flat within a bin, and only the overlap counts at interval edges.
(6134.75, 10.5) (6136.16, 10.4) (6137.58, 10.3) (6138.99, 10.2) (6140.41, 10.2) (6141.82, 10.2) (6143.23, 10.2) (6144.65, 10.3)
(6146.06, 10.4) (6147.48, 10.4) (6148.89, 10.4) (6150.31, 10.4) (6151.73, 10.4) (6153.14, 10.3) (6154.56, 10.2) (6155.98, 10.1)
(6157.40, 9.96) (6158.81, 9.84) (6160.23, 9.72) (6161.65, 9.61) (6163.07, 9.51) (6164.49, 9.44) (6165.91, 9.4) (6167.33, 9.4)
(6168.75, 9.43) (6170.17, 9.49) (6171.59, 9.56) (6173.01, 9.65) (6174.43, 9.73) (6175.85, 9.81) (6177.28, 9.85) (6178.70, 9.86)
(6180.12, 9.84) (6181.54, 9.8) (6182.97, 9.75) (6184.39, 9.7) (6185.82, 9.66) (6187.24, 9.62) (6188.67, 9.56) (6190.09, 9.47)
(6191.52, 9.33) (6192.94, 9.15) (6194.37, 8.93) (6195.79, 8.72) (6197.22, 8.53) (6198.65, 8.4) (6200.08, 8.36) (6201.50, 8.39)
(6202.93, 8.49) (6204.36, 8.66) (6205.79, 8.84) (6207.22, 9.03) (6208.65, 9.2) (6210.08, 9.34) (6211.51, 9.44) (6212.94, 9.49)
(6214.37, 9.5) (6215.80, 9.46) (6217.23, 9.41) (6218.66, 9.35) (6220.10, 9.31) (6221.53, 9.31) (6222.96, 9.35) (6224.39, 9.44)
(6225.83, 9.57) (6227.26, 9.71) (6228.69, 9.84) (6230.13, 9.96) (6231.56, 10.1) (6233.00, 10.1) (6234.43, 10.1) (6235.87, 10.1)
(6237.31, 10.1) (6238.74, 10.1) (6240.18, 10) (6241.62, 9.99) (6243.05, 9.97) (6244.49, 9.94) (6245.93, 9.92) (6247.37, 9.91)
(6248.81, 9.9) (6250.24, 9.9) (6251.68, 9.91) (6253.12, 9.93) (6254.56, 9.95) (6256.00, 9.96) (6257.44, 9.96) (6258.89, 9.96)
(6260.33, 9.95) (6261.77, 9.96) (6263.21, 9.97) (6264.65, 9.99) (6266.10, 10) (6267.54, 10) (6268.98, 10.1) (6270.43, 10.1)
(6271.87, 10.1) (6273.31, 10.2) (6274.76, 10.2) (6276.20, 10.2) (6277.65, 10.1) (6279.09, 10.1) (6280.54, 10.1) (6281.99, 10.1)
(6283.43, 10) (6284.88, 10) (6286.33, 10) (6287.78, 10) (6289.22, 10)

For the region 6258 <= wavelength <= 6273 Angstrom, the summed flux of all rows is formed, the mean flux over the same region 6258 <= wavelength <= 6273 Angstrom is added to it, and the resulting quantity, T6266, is 110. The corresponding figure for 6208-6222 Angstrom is 103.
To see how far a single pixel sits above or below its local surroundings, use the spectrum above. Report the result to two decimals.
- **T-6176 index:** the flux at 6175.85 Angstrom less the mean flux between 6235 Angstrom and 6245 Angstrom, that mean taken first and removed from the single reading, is -0.22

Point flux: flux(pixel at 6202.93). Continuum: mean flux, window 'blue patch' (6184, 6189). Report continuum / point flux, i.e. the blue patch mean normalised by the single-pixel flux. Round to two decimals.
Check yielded 1.13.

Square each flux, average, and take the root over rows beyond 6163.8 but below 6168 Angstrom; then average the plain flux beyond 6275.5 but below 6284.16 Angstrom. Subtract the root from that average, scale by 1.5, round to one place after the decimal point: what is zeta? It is 1.0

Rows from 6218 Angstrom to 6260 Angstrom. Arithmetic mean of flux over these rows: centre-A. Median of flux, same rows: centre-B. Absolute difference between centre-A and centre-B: 0.090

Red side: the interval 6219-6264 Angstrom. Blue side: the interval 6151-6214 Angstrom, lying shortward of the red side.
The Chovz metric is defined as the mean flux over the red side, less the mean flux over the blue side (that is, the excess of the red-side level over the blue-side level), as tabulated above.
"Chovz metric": 0.4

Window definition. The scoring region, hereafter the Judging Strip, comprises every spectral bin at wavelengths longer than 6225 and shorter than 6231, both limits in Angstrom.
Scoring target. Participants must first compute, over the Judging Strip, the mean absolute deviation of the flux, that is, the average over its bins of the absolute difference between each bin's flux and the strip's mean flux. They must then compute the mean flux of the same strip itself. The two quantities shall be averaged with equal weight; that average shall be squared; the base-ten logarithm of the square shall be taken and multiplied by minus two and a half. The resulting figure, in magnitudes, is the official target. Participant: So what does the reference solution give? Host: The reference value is -3.47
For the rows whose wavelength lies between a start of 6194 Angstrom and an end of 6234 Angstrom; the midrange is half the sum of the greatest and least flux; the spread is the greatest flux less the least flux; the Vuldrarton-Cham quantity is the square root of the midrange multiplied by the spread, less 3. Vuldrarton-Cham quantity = 1.0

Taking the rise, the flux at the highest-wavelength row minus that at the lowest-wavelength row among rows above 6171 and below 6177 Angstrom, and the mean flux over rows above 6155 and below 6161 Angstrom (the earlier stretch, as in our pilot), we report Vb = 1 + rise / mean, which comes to 1.03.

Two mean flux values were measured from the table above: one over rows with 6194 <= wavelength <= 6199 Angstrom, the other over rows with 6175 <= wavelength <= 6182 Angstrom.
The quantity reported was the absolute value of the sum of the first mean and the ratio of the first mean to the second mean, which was 9.5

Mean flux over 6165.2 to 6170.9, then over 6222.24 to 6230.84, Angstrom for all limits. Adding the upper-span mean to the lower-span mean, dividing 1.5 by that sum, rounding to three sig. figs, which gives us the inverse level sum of 0.0786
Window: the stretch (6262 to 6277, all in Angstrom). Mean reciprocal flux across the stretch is 0.099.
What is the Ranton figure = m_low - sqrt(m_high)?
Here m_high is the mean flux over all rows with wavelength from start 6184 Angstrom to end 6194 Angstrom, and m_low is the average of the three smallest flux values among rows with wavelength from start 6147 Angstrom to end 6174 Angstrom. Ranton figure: 6.3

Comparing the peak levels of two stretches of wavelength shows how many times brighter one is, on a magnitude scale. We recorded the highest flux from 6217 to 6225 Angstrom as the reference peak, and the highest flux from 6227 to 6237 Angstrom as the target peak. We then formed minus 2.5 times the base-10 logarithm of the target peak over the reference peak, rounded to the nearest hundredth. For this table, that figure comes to -0.07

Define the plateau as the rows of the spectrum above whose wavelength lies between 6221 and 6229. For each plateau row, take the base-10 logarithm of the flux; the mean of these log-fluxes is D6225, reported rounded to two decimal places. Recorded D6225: 0.98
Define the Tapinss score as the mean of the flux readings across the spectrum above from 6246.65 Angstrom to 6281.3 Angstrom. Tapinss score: 10.02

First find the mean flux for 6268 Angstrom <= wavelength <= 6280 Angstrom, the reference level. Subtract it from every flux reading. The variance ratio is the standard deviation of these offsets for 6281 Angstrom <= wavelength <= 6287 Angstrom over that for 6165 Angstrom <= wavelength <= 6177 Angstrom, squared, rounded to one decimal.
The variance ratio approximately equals 0.1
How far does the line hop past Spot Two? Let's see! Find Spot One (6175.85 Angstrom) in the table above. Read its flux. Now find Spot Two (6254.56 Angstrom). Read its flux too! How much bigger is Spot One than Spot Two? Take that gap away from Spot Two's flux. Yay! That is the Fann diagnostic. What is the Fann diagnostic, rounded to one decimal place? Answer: 10.1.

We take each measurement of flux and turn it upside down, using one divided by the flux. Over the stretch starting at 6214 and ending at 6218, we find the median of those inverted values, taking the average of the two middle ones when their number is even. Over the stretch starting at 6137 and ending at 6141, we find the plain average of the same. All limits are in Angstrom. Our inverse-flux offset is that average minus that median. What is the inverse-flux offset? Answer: -0.0080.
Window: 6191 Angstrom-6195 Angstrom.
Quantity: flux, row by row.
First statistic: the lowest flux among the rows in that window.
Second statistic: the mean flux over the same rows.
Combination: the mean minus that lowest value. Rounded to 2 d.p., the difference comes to 0.21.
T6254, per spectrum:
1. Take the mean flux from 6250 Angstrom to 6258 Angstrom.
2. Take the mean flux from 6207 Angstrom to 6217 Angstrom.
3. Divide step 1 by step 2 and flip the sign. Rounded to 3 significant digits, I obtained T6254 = -1.06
